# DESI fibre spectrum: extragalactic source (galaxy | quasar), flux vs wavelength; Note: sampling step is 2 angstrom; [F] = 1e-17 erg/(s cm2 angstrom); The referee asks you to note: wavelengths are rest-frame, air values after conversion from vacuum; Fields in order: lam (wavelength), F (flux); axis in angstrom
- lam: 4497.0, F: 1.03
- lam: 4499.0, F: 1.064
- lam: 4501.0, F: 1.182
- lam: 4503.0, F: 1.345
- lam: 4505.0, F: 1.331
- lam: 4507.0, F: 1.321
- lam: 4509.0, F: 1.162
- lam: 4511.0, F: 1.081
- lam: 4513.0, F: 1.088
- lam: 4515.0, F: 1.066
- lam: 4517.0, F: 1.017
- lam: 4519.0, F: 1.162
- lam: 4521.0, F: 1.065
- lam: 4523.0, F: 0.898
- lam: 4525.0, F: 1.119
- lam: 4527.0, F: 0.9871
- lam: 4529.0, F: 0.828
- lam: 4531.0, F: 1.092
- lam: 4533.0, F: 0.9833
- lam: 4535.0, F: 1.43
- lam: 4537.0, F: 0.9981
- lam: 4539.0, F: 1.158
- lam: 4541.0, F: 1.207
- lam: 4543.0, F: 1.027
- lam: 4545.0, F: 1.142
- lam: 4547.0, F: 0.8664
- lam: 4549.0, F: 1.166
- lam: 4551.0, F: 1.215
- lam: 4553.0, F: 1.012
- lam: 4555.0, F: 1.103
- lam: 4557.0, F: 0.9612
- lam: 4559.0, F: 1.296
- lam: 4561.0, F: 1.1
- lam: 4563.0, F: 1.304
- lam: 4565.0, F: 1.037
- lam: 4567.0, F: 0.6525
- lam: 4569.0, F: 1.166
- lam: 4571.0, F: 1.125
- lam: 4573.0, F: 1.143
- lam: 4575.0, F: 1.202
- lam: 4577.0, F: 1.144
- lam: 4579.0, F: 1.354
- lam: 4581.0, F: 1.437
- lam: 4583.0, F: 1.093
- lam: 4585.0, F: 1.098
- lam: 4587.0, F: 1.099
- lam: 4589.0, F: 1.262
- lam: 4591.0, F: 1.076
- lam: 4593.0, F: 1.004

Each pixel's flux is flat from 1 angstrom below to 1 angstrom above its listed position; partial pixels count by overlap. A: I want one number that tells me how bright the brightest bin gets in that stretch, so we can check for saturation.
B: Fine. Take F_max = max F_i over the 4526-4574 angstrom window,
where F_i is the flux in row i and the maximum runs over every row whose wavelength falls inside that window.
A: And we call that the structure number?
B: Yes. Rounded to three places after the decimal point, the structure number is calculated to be 1.430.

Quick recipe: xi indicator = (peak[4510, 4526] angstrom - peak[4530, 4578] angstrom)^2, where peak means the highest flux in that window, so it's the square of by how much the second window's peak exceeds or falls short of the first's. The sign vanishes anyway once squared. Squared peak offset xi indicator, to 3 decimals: 0.072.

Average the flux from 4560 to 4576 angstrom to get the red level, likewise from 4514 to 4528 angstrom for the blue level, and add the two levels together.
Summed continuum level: 2.14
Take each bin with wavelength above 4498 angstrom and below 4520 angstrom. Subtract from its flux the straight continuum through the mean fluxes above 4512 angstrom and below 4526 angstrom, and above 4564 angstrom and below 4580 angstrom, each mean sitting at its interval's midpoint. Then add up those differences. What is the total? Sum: 1.3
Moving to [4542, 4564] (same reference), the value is 0.2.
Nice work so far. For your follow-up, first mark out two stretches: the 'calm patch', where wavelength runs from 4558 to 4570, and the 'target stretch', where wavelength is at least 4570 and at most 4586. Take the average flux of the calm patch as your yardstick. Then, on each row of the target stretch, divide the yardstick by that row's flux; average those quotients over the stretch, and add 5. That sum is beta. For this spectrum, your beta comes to 5.92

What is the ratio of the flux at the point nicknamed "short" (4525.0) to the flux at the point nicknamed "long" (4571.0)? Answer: 0.99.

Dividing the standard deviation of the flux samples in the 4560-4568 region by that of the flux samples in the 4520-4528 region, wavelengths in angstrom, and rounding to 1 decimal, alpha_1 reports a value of 2.8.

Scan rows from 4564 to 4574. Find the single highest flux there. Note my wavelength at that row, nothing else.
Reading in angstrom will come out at 4569.0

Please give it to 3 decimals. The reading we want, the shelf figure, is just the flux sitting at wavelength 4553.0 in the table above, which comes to 1.012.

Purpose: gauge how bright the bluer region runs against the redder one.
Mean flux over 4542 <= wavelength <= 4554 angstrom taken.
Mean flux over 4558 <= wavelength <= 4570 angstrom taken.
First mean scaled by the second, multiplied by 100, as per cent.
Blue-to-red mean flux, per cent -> 98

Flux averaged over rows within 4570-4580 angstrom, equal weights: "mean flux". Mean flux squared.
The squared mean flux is 1.4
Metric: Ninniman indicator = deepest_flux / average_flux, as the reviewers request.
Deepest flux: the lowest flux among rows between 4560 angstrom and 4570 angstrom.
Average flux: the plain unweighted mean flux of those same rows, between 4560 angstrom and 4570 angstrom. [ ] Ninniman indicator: 0.62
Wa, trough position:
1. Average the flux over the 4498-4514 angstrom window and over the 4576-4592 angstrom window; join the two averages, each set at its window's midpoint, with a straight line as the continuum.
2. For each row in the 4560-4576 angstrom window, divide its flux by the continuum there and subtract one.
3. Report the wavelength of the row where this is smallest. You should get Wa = 4567.0 angstrom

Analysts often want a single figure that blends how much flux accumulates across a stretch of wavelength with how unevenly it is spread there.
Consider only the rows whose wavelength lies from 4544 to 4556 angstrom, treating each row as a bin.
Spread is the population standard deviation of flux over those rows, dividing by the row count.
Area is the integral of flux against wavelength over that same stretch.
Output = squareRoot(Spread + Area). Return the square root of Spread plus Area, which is 3.62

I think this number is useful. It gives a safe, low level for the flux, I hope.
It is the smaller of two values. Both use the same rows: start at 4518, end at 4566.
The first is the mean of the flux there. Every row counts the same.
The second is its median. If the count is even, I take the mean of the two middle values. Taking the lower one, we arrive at 1.09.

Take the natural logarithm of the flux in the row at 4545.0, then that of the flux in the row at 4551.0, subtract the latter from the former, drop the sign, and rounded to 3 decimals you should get 0.062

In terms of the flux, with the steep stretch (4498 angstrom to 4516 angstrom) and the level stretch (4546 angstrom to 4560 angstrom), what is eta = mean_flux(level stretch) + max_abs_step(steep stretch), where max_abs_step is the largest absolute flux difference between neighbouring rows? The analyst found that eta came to 1.25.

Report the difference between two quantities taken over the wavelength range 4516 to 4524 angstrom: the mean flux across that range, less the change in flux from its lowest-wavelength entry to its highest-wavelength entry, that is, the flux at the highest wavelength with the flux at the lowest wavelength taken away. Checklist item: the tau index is 1.15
